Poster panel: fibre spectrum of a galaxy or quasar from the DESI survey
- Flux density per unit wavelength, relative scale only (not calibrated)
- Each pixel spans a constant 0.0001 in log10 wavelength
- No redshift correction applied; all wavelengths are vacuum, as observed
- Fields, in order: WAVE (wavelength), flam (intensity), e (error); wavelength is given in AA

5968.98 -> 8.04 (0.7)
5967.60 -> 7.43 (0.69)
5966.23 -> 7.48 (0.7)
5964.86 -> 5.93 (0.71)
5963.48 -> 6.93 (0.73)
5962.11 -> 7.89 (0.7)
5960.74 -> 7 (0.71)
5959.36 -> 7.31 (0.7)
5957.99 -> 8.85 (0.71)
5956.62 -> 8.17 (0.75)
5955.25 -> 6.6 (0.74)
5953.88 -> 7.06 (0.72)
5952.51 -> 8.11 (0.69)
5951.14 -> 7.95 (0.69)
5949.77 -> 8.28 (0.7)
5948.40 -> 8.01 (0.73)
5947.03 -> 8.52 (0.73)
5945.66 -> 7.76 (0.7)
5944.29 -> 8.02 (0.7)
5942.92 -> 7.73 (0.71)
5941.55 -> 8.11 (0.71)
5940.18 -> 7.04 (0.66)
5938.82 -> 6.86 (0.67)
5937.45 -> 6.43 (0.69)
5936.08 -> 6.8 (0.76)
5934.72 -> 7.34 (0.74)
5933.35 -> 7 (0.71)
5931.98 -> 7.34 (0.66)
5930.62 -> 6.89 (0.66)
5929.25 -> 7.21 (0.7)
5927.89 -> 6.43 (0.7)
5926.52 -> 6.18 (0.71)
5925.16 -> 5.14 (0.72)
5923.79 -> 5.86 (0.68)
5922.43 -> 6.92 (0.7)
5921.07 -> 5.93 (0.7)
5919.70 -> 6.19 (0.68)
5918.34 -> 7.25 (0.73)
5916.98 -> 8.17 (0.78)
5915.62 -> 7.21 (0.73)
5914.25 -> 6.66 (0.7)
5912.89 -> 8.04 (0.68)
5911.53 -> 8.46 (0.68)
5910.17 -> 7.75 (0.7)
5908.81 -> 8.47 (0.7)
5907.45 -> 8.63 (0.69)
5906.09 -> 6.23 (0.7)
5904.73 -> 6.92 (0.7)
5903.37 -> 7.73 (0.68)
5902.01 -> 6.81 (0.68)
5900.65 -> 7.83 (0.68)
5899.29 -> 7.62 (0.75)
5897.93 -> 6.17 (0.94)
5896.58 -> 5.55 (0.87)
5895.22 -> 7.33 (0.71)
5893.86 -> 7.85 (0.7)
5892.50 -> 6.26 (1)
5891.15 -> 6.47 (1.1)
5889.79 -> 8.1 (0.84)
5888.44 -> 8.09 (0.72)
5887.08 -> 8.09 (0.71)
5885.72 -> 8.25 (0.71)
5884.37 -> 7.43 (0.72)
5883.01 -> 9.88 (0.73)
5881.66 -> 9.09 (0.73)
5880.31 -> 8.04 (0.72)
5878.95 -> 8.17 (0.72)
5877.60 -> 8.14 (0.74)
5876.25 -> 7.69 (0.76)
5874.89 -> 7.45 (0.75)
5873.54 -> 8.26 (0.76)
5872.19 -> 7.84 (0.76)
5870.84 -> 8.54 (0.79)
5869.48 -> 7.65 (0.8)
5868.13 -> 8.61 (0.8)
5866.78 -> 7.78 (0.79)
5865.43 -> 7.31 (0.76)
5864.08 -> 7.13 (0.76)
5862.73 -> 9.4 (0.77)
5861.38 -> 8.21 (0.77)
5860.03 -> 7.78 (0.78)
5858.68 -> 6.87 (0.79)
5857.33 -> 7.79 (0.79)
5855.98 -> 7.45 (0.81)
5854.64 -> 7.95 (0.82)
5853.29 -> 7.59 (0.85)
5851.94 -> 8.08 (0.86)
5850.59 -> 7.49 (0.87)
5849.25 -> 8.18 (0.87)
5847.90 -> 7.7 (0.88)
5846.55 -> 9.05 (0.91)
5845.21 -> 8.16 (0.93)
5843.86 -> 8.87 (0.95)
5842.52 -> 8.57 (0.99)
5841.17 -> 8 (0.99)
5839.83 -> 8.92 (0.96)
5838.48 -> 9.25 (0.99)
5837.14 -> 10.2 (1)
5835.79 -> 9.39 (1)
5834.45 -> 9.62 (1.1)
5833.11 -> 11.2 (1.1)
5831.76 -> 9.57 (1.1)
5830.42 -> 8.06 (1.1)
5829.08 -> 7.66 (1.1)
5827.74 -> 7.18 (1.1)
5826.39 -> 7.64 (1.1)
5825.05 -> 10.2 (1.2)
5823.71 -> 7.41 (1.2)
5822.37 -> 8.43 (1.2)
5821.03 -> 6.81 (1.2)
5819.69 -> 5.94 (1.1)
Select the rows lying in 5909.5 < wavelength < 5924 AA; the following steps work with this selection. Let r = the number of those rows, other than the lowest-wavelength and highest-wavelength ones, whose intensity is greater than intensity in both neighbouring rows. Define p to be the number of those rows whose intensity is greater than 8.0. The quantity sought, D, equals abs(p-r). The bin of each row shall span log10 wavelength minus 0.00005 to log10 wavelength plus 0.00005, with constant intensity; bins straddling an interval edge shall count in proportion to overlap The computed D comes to 0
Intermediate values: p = 3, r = 3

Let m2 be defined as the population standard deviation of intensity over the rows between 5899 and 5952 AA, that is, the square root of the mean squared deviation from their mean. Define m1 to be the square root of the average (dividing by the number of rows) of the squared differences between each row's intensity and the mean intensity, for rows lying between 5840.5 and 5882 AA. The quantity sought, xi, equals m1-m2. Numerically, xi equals -0.3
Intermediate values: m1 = 0.57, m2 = 0.83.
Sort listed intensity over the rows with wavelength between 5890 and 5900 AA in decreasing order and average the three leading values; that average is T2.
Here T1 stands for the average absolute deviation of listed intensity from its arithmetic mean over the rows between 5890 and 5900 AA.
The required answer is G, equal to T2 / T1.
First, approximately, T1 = 0.73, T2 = 7.60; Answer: 10.4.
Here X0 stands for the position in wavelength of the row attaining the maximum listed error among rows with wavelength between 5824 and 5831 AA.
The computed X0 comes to 5825.05 AA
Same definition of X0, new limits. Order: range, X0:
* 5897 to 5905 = 5897.93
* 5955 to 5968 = 5956.62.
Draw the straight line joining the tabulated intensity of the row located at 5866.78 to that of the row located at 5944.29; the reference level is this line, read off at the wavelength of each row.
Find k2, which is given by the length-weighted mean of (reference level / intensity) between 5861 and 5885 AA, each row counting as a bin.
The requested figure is 0.96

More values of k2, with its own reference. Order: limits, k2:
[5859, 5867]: 0.99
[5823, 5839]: 0.87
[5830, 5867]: 0.93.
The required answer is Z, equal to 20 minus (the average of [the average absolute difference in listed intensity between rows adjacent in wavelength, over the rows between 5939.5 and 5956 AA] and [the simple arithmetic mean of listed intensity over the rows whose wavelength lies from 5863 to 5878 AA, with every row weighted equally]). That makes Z 15.82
